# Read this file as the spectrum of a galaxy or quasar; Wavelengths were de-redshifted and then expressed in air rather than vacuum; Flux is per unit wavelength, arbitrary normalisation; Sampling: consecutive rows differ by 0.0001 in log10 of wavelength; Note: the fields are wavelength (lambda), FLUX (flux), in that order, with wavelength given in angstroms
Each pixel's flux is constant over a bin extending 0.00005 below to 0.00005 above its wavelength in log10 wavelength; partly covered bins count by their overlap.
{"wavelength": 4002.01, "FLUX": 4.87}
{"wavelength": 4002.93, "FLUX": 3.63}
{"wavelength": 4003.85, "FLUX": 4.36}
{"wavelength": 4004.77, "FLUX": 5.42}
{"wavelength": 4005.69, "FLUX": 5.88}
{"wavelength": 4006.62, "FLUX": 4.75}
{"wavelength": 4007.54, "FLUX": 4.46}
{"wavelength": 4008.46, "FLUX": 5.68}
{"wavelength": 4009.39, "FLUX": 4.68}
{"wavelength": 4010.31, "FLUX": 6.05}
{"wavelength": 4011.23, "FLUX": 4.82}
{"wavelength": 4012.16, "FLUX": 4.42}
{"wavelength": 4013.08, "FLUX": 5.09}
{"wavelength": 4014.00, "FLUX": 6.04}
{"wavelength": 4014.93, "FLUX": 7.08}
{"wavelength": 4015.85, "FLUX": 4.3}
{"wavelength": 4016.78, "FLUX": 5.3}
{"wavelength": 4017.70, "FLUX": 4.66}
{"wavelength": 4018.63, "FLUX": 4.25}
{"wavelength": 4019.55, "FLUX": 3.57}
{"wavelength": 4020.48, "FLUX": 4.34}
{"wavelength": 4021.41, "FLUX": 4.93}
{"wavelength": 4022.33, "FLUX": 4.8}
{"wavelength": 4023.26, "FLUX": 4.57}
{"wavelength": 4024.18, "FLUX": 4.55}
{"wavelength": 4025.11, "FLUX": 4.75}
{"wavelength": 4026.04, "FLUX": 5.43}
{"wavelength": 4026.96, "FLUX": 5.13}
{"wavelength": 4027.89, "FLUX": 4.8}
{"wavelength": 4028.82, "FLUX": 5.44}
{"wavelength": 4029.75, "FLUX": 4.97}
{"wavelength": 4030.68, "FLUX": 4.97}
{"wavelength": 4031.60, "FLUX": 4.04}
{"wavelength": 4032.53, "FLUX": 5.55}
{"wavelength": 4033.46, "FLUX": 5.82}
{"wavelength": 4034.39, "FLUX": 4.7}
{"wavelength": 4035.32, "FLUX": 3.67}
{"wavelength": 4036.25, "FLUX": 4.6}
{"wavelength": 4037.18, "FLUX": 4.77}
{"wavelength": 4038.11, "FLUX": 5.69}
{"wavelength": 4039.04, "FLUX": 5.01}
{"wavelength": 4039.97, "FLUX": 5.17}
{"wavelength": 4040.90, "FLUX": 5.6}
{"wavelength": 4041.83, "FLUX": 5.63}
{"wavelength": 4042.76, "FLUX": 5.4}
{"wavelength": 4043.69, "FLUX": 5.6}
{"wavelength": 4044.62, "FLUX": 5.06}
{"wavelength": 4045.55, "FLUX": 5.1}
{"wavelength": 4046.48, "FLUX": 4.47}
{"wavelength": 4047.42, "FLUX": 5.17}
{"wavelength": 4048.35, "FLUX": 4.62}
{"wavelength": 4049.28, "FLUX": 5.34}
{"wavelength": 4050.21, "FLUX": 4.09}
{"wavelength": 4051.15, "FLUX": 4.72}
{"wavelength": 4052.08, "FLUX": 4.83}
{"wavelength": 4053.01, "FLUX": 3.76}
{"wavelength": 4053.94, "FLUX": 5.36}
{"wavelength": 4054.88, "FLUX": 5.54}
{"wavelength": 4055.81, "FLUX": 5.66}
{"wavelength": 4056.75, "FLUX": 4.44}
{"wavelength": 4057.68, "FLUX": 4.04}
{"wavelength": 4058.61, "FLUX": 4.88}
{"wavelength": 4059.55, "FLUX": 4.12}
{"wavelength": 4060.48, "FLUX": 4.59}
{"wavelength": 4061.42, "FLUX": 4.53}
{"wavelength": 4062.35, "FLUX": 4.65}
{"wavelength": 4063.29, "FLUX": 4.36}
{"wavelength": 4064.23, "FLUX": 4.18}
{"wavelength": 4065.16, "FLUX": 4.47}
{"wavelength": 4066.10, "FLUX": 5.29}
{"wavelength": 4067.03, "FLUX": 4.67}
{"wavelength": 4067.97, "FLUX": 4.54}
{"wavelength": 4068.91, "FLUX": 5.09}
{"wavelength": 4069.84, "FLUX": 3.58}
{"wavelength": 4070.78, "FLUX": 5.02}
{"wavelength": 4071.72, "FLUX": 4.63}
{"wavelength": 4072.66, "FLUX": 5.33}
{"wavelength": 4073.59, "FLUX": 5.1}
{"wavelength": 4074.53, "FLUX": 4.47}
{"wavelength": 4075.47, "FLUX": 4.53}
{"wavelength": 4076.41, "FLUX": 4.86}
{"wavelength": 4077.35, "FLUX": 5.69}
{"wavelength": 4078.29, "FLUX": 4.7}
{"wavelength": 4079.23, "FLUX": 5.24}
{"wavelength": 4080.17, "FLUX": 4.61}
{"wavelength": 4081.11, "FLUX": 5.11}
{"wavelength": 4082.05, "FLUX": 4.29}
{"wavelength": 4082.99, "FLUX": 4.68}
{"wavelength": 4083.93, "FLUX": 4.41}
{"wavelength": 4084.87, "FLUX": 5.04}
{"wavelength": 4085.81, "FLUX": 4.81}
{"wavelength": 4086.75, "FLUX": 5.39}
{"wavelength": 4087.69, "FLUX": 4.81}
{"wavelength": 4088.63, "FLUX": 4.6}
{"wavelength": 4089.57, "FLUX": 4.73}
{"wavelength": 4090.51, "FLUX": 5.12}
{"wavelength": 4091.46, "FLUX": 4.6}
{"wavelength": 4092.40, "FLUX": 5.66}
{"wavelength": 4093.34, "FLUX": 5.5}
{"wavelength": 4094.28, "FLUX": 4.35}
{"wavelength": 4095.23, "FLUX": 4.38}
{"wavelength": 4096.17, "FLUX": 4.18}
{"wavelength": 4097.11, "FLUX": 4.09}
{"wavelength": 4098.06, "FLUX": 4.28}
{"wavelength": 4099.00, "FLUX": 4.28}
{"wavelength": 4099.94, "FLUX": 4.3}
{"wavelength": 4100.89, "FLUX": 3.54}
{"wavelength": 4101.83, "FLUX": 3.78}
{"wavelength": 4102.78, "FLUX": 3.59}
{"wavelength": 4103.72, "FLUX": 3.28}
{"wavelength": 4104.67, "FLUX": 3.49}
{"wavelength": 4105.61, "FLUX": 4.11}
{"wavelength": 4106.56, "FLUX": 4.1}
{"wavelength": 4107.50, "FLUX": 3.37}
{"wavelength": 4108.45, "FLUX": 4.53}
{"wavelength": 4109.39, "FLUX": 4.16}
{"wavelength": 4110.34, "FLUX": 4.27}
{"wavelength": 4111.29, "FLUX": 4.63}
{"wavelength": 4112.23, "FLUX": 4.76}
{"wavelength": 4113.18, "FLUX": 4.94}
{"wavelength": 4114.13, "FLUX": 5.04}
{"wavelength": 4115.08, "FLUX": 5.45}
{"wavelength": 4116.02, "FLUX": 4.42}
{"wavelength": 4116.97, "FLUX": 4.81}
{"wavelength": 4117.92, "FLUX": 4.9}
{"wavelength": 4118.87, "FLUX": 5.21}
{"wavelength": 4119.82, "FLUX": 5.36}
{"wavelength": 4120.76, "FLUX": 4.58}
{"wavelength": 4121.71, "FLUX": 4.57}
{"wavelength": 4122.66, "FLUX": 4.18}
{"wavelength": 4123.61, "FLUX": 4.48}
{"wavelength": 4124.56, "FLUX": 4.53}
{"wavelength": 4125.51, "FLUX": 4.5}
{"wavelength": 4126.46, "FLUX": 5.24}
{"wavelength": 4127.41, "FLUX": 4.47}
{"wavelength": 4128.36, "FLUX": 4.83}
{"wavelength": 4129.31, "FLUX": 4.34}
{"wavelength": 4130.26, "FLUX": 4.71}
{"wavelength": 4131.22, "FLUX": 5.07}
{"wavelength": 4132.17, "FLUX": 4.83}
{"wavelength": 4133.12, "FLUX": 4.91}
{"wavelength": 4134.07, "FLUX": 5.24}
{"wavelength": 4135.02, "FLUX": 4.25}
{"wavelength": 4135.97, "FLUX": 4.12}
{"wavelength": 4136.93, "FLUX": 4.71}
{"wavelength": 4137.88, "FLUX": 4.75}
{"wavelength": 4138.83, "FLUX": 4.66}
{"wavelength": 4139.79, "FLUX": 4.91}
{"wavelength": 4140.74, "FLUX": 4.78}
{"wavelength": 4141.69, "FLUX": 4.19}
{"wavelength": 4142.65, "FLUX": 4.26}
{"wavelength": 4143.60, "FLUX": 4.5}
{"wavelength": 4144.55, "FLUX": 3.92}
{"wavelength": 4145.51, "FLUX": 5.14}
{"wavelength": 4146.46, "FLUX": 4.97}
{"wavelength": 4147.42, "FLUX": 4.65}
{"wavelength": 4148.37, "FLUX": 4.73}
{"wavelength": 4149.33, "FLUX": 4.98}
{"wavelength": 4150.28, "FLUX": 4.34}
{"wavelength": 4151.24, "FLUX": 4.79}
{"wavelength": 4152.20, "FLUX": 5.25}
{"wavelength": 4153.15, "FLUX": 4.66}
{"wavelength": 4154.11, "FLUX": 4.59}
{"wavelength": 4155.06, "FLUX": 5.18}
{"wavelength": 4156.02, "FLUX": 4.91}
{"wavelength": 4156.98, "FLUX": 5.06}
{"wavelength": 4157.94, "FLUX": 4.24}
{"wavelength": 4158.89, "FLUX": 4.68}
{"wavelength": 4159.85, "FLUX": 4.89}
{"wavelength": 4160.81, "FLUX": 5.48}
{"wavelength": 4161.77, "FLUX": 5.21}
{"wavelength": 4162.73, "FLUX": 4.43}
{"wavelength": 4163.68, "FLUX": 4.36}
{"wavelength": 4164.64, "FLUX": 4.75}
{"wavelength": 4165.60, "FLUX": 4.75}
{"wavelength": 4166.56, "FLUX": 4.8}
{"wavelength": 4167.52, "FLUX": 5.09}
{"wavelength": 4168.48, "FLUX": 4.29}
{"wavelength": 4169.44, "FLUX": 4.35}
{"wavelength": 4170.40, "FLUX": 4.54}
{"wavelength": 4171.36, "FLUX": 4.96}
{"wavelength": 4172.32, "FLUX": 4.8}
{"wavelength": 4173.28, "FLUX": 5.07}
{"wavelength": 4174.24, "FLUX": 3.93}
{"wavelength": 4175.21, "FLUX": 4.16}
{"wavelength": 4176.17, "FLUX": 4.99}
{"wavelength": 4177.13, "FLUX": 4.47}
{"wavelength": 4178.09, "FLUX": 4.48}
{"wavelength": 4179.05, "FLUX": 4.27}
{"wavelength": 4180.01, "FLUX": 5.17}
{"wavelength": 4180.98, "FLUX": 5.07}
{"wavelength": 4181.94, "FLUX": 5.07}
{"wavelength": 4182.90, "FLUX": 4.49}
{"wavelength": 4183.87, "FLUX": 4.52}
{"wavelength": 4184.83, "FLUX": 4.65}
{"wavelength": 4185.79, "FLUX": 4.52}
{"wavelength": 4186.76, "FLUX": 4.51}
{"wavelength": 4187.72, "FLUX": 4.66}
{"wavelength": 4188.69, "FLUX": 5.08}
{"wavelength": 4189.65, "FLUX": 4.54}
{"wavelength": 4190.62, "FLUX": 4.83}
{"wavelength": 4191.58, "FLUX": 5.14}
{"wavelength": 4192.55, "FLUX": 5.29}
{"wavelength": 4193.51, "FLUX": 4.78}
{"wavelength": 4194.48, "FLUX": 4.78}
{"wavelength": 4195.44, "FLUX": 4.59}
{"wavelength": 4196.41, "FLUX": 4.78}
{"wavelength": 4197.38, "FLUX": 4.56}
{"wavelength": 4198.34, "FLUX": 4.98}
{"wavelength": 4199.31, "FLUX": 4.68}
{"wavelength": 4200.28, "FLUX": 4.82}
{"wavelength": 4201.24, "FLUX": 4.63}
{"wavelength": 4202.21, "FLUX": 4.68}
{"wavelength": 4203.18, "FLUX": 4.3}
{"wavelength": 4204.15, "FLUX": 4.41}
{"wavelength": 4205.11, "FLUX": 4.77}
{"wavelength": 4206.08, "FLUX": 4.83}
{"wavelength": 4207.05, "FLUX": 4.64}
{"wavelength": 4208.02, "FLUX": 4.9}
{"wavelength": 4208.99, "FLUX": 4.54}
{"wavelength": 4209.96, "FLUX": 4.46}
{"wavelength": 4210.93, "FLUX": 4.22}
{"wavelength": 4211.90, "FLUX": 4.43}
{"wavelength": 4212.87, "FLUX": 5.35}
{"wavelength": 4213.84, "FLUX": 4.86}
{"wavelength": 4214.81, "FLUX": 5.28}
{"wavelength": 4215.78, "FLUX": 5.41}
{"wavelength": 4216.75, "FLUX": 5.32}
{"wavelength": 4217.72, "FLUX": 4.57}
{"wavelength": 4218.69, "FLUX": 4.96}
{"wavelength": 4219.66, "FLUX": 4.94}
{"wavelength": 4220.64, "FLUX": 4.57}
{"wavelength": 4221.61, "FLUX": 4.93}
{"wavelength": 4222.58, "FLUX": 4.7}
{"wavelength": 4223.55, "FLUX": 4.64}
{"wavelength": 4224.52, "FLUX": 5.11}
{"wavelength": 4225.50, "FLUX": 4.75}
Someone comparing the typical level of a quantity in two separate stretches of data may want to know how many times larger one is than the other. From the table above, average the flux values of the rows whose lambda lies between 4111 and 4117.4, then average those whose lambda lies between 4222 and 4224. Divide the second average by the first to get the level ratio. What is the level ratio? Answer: 0.96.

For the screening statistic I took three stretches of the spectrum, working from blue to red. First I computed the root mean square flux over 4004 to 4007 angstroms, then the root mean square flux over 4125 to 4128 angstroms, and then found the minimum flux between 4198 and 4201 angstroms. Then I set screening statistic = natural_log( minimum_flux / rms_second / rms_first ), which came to -1.70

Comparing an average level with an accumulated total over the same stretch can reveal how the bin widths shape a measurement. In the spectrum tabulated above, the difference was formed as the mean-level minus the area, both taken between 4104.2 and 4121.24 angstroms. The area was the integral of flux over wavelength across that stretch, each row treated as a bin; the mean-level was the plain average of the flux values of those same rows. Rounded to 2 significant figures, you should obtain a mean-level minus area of -73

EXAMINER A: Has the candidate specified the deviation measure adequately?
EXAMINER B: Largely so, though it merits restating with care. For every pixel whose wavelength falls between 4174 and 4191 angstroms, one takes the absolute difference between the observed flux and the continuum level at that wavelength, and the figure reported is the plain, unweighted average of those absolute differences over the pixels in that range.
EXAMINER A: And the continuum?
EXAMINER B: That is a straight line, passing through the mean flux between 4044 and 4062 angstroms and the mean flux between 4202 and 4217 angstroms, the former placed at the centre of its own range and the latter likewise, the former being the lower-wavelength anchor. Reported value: 0.31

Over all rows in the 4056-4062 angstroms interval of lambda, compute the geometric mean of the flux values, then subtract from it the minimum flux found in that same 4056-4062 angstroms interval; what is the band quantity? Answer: 0.384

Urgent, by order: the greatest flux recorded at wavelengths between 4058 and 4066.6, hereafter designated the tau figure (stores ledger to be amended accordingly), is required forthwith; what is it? 5.29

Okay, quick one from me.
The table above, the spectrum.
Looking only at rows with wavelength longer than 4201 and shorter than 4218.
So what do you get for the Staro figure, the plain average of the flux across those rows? 4.76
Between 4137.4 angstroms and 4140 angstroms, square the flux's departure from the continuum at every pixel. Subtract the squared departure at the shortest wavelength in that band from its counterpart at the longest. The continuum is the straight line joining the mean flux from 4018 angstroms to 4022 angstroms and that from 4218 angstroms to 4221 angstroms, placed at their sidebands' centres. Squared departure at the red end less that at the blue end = 0.07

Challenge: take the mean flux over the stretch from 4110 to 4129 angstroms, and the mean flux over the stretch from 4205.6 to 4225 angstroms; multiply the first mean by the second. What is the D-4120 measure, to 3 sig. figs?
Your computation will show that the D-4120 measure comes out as 23.0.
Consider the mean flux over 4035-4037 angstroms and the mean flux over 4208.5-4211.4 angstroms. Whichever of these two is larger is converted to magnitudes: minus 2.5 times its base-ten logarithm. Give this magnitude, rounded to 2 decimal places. -1.61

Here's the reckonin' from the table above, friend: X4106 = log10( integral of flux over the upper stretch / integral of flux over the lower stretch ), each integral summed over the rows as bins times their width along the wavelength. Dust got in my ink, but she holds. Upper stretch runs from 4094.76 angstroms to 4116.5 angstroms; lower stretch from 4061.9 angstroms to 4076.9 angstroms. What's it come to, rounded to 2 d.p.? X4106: 0.12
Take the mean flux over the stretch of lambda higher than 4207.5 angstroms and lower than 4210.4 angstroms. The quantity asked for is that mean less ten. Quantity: -5.37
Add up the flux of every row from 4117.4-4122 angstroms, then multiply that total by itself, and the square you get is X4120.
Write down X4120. 606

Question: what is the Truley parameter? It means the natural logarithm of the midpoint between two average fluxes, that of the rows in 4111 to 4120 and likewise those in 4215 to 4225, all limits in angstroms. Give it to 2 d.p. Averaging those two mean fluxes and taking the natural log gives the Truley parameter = 1.60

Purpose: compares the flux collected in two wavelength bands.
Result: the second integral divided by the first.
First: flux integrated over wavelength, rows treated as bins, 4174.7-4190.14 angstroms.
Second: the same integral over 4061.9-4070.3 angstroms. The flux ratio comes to 0.53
